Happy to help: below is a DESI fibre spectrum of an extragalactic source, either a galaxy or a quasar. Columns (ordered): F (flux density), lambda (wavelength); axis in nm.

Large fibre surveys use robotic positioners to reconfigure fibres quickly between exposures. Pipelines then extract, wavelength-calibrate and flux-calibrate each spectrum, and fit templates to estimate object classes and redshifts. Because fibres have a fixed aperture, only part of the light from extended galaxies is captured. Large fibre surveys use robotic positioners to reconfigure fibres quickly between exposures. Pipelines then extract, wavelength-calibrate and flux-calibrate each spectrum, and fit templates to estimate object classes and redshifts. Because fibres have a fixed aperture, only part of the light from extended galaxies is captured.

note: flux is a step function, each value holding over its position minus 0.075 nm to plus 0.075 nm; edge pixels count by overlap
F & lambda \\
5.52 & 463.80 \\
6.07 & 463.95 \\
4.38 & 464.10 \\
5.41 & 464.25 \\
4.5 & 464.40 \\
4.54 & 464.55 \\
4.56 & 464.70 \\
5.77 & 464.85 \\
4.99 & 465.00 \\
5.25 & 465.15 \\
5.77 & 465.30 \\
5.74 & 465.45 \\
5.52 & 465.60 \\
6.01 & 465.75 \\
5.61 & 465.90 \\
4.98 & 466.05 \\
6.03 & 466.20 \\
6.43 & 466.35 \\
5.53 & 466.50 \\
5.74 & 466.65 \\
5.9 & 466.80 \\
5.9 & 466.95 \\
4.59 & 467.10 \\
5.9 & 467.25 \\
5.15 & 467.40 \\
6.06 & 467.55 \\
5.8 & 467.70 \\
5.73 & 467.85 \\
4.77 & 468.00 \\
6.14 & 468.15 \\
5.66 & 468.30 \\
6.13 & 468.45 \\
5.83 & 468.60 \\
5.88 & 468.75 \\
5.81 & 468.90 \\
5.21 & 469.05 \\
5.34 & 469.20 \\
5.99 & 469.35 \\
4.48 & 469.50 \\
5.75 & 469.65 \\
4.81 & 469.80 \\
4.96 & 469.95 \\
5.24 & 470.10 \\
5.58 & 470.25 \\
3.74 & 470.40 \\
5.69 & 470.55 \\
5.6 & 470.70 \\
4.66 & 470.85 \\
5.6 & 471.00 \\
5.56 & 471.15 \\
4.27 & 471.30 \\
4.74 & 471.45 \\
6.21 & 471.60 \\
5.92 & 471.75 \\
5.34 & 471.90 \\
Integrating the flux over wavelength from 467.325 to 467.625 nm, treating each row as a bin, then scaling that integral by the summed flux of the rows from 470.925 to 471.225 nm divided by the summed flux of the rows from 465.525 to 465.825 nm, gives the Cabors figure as 1.63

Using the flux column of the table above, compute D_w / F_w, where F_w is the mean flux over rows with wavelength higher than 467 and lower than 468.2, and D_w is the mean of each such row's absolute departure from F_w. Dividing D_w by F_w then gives 0.093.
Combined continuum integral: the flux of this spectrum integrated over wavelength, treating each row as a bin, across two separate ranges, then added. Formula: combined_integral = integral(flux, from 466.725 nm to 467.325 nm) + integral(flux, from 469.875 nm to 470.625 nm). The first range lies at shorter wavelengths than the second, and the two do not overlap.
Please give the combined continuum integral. 7.1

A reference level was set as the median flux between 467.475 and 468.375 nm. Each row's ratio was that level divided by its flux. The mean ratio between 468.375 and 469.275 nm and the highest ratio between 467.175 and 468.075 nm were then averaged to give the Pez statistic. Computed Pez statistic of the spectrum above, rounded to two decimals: 1.11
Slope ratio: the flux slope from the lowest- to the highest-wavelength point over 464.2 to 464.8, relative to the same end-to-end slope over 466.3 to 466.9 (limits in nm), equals 1.6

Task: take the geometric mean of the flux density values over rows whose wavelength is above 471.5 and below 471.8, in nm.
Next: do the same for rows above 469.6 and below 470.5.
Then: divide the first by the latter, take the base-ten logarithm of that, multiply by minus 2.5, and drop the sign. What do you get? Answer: 0.22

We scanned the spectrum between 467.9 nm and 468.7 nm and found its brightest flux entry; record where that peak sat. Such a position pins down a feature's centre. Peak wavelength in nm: 468.15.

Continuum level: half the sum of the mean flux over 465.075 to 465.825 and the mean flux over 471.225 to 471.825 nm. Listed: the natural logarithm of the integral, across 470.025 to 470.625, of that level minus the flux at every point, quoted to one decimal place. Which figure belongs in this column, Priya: -1.4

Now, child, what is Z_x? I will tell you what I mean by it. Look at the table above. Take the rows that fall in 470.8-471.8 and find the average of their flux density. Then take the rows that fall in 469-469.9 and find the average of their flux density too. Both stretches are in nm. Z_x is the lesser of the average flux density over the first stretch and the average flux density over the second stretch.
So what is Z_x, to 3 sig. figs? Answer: 5.26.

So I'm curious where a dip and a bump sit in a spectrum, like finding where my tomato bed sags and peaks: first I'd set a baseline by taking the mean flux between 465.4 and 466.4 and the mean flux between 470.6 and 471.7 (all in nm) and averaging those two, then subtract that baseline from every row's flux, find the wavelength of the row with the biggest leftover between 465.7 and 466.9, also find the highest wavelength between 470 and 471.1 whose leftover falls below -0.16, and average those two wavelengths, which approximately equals 468.60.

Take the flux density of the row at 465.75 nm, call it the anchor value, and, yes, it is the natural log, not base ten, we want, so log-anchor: 1.79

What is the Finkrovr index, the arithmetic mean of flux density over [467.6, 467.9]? 5.8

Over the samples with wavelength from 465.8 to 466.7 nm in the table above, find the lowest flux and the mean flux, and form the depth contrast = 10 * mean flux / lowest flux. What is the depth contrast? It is 11.5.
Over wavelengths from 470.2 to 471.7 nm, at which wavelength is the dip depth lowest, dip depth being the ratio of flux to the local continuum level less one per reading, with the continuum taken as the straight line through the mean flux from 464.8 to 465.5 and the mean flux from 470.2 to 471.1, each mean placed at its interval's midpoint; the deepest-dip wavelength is 470.40 nm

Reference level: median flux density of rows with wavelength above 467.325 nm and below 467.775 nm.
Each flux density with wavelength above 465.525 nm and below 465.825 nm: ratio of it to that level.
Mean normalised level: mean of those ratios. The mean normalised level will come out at 0.99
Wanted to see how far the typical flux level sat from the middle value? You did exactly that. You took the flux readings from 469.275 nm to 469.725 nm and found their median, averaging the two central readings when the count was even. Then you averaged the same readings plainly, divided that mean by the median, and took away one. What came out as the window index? -0.060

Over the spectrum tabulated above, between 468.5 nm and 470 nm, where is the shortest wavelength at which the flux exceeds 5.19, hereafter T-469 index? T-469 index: 468.60 nm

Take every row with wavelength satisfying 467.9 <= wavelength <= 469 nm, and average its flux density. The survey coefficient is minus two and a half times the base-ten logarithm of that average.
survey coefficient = -1.90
